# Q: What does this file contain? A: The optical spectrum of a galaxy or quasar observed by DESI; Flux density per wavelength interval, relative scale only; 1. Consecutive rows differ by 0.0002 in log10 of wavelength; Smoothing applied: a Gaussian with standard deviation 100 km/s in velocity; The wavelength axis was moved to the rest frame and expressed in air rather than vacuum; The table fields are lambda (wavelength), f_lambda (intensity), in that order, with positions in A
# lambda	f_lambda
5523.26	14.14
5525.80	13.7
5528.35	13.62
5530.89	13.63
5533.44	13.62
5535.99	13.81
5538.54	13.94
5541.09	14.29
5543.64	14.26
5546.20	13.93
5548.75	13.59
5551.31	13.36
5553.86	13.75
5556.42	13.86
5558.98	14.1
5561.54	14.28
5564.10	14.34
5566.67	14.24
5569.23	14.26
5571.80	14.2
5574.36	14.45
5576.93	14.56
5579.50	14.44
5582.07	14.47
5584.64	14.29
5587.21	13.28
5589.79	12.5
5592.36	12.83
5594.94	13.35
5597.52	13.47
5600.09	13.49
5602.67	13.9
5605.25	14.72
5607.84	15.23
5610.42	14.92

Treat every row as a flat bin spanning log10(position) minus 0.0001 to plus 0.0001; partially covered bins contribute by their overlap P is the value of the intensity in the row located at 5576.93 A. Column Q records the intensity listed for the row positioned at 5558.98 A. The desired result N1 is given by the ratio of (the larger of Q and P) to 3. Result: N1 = 4.85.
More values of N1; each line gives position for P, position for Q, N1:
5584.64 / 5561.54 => 4.76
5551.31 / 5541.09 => 4.76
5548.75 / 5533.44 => 4.54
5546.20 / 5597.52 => 4.64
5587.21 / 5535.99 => 4.60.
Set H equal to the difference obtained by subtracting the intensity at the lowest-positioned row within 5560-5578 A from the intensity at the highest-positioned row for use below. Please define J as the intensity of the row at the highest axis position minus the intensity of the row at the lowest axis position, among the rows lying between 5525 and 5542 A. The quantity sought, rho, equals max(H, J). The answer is 0.59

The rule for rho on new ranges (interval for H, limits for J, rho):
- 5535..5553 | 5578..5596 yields -0.45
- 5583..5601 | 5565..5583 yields 0.23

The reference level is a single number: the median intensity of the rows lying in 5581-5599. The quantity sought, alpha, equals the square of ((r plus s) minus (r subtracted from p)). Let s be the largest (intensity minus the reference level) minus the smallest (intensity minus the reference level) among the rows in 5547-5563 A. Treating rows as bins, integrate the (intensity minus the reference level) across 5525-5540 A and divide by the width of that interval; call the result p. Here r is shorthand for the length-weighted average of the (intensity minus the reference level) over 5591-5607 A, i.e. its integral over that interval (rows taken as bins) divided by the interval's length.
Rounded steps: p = 0.4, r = 0.32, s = 0.9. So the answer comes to 1.4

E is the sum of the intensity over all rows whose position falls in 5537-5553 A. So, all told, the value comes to 83.4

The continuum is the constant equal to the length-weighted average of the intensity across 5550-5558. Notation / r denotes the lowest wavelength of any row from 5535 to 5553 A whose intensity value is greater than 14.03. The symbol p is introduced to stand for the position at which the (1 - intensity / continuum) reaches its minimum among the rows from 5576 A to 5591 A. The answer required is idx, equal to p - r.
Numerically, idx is 35.8 A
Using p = 5576.93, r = 5541.09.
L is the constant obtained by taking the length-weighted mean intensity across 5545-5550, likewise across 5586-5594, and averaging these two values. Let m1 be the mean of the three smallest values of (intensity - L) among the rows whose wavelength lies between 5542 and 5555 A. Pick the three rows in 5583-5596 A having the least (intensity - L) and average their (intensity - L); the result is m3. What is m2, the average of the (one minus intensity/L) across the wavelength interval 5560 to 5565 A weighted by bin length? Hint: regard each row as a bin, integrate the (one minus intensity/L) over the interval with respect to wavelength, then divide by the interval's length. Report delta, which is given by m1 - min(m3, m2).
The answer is 0.70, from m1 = 0.2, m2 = -0.0730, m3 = -0.5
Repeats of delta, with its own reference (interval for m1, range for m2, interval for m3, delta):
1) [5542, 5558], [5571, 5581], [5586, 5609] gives 0.70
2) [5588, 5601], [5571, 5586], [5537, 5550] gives -0.35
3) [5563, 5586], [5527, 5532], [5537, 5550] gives 0.93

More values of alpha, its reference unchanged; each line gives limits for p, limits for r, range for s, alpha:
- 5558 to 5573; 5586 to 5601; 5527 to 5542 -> 0.4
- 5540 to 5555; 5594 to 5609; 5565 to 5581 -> 1.5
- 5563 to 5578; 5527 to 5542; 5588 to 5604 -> 1.8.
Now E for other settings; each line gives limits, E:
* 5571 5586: 86.4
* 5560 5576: 85.8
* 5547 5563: 82.9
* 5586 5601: 78.9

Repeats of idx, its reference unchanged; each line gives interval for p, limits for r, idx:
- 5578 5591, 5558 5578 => 23.1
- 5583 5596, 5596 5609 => -20.6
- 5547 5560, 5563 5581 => -5.1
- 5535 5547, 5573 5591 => -33.3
